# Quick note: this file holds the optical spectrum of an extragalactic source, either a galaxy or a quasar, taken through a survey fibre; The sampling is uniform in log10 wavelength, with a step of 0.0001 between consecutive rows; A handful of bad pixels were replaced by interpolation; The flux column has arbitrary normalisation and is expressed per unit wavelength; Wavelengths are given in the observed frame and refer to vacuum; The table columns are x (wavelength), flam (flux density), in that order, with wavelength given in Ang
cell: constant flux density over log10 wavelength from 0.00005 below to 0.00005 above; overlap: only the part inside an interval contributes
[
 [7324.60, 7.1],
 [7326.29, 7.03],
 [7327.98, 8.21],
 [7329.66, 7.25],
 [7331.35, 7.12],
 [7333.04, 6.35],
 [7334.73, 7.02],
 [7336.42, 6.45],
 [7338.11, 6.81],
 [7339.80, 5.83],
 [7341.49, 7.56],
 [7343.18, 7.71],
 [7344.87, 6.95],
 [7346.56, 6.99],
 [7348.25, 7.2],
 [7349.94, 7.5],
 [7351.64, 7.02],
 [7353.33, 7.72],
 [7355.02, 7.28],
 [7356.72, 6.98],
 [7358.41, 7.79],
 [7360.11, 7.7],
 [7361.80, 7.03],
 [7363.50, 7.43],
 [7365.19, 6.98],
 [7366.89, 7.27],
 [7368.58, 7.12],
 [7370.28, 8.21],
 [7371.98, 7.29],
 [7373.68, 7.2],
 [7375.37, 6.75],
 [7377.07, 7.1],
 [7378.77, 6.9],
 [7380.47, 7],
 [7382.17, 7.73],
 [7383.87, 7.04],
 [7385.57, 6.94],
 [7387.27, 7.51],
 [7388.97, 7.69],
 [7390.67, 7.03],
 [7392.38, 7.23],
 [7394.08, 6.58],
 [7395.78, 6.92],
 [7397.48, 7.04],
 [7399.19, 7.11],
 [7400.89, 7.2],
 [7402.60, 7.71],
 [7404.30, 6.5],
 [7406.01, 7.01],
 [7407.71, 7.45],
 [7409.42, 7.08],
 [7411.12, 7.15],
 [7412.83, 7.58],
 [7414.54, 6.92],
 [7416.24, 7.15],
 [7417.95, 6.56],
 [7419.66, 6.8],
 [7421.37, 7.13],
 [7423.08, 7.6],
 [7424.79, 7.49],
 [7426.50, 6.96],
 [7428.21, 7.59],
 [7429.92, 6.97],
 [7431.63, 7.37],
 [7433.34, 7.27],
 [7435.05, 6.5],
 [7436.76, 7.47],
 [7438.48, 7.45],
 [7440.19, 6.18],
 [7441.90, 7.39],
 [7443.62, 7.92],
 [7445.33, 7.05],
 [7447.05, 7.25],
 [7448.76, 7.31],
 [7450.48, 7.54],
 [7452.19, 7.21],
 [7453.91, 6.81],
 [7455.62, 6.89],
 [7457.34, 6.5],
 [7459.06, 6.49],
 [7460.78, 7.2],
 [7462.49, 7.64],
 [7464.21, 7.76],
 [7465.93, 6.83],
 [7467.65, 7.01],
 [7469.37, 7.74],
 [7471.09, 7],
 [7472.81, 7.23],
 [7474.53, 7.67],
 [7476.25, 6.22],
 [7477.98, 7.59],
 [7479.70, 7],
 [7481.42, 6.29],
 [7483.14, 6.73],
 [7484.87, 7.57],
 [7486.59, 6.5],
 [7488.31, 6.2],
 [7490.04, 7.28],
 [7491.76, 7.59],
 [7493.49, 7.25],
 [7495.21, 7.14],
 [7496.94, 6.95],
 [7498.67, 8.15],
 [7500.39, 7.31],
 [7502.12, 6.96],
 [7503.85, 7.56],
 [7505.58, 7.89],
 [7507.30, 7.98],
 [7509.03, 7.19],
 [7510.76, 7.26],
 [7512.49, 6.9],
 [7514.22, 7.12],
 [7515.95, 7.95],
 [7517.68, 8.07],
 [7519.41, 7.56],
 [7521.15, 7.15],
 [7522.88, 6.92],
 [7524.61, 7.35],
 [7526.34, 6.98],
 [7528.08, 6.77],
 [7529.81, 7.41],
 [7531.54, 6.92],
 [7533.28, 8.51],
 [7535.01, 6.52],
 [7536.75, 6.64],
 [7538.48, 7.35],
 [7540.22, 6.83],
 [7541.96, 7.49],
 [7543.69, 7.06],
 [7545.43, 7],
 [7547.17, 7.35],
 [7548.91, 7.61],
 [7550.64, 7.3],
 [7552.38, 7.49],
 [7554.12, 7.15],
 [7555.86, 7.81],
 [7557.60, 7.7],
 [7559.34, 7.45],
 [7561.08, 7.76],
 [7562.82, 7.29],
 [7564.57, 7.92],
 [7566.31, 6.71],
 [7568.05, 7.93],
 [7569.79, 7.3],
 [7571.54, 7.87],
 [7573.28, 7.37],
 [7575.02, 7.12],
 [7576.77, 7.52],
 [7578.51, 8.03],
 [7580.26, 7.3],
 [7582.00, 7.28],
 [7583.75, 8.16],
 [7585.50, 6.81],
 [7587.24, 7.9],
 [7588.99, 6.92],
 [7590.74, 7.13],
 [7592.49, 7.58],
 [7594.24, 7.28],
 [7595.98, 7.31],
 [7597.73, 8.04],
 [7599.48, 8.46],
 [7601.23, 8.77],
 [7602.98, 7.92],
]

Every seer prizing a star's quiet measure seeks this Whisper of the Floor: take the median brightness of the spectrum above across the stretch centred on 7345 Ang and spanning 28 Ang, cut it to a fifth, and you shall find 1.40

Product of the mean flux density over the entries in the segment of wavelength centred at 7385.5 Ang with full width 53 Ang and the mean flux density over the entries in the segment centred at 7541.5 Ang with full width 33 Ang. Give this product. 52.2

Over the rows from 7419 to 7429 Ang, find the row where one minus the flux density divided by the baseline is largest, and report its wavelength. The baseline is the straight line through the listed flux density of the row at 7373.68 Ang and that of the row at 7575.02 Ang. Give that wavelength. 7419.66 Ang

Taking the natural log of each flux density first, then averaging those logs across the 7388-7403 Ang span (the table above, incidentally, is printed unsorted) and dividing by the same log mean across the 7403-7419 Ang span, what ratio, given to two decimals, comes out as 1.01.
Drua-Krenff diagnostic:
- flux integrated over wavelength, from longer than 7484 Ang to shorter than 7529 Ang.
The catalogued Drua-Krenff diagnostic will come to 328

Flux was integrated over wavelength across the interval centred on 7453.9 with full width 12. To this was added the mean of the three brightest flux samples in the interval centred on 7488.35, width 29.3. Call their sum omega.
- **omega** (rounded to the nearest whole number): 91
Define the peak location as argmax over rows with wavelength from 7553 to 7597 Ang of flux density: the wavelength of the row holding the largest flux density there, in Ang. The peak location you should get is 7583.75 Ang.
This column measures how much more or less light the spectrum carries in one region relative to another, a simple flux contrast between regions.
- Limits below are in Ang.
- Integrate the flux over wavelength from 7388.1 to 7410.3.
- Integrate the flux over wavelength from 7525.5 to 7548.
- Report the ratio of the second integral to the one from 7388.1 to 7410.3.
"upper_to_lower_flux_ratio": 1.02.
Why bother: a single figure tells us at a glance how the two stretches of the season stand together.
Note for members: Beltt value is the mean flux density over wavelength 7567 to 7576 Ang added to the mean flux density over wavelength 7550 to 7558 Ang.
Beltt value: 15.0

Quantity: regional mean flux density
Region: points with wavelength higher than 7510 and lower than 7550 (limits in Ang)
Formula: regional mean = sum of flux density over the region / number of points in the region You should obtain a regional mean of 7.25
